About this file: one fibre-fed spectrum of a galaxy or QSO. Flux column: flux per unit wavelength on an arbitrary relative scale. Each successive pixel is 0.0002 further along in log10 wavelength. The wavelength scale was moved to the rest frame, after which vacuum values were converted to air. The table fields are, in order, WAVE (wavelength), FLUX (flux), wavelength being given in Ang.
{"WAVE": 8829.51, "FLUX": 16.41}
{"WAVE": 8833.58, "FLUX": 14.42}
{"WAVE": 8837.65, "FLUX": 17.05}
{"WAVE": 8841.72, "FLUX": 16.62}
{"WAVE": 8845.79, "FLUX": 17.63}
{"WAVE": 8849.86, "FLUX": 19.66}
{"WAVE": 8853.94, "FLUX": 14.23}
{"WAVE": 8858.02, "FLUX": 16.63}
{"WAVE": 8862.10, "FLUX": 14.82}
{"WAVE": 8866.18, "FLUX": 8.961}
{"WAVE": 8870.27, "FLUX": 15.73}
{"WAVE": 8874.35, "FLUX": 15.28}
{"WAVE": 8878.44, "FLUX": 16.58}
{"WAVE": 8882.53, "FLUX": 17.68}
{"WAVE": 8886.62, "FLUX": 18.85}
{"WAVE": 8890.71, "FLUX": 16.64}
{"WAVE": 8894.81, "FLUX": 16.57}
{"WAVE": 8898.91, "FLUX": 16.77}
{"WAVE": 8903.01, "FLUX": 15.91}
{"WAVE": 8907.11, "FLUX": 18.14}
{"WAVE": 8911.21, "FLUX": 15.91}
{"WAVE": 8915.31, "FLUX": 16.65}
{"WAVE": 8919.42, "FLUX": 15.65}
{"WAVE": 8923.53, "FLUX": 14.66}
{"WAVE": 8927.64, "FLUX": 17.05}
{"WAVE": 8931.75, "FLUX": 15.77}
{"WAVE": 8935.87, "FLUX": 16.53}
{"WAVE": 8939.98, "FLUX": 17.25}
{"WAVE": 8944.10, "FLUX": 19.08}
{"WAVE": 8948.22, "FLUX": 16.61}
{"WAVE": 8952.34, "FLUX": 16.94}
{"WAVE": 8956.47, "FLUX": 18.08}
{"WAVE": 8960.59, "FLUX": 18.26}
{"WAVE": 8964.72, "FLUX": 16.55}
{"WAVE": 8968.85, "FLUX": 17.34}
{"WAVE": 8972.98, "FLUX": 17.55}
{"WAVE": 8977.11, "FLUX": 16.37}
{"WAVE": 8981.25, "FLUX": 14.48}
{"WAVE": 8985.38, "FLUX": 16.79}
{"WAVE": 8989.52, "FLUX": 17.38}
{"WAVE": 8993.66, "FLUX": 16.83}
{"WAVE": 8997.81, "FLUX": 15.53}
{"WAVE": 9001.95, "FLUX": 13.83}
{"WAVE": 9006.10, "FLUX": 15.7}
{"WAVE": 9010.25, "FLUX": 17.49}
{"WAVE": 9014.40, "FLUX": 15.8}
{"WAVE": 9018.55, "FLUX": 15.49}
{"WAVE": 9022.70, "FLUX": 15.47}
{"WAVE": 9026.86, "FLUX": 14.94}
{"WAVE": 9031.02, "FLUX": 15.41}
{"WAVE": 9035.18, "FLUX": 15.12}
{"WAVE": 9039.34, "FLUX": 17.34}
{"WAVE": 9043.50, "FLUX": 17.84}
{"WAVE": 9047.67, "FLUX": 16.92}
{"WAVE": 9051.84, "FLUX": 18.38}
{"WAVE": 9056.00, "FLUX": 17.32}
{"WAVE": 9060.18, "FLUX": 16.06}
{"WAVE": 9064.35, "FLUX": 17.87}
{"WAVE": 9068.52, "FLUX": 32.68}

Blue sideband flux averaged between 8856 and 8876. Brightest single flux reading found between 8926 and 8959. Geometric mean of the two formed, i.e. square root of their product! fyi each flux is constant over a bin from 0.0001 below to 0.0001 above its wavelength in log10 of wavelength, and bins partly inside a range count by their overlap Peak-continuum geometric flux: 16.5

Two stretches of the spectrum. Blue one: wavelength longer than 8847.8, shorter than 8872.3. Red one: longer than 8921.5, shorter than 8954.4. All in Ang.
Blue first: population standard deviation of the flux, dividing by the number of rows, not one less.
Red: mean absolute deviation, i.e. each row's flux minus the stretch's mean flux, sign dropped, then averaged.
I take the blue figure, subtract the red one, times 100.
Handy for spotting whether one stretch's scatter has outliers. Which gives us 237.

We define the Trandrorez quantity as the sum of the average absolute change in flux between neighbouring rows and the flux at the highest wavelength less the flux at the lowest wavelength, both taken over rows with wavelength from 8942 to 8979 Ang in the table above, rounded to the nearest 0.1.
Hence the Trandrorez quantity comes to -1.7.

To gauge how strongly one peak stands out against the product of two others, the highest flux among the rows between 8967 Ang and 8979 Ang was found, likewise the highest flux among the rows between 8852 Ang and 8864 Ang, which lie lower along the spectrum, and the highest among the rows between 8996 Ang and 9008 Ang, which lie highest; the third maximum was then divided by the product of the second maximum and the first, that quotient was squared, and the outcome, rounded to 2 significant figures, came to 0.0029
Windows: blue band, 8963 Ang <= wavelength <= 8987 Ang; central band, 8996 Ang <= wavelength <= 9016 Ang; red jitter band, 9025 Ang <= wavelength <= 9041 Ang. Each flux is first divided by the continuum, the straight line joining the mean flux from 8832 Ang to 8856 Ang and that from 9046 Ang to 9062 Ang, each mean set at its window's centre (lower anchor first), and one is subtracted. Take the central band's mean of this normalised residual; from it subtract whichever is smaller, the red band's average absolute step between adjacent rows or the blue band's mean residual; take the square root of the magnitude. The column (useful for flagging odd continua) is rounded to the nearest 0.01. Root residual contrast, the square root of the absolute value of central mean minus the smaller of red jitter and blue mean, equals 0.23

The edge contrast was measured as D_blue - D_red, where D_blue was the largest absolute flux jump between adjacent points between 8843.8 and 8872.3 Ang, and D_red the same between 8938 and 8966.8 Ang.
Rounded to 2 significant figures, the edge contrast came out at 4.3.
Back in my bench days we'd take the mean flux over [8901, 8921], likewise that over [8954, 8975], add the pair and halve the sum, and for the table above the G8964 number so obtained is 17.0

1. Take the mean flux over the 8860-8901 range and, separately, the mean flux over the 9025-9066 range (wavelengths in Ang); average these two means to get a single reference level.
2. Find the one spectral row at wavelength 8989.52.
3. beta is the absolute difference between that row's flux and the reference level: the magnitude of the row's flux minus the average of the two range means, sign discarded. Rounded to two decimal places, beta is 1.13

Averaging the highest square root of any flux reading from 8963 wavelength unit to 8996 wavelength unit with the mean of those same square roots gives 4.13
